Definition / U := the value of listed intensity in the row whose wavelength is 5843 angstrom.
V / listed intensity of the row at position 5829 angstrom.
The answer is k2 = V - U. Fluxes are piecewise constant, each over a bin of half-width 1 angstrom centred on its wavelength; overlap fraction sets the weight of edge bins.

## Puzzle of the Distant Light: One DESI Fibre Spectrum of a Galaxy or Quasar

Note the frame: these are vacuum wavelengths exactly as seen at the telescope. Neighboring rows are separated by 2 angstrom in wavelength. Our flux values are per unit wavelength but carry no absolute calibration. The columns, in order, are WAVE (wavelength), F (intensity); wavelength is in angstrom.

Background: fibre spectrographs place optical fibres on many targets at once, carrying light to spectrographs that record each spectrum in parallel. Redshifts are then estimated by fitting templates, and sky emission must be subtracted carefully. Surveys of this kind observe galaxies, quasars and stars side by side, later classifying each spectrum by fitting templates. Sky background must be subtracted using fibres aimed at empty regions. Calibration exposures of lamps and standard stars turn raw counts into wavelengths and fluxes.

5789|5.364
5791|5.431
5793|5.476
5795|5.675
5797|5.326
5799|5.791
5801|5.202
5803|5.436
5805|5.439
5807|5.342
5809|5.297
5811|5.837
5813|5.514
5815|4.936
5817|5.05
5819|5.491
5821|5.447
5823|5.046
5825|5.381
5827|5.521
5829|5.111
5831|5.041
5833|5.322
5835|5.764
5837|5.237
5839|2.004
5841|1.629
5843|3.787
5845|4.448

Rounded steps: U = 3.787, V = 5.111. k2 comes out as 1.3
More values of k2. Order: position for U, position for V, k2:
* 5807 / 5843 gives -1.6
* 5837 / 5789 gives 0.1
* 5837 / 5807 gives 0.1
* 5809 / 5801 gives -0.1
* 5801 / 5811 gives 0.6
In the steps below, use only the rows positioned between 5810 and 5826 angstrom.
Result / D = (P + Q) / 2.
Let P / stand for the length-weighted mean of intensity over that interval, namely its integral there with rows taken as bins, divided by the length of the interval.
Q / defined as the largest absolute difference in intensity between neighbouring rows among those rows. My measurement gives 2.96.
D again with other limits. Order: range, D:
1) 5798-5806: 3.03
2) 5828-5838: 2.91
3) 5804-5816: 2.99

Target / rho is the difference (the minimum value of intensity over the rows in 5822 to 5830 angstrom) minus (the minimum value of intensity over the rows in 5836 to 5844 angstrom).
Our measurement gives 3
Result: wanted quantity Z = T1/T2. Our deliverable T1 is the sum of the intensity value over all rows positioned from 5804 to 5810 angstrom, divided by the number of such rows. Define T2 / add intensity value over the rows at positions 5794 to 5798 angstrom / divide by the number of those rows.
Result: 0.97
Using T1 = 5.36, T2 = 5.5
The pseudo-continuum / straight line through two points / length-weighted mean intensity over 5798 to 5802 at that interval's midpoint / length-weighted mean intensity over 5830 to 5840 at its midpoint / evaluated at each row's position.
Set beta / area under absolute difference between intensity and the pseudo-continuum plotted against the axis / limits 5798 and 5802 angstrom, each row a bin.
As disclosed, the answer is 1.1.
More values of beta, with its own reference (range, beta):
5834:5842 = 14.4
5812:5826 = 4.1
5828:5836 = 4.5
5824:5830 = 2.9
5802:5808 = 0.2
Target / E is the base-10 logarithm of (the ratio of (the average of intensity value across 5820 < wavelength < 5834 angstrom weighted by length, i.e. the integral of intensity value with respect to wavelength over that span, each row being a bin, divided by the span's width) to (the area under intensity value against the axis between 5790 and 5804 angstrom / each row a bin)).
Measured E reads -1.16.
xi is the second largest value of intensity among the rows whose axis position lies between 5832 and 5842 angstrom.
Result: 5.322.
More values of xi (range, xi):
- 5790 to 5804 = 5.675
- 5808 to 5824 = 5.514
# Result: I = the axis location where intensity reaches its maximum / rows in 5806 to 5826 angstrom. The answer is 5811 angstrom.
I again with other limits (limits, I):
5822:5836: 5835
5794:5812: 5811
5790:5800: 5799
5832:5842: 5835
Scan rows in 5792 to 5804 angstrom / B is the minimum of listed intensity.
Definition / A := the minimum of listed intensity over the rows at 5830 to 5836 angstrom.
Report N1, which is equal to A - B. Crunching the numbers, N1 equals -0.2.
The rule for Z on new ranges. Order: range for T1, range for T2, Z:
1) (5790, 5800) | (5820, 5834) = 1.05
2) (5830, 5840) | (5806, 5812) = 0.85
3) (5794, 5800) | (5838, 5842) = 3.08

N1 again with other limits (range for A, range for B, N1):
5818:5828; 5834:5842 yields 3.4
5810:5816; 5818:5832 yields -0.1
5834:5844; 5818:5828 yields -3.4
